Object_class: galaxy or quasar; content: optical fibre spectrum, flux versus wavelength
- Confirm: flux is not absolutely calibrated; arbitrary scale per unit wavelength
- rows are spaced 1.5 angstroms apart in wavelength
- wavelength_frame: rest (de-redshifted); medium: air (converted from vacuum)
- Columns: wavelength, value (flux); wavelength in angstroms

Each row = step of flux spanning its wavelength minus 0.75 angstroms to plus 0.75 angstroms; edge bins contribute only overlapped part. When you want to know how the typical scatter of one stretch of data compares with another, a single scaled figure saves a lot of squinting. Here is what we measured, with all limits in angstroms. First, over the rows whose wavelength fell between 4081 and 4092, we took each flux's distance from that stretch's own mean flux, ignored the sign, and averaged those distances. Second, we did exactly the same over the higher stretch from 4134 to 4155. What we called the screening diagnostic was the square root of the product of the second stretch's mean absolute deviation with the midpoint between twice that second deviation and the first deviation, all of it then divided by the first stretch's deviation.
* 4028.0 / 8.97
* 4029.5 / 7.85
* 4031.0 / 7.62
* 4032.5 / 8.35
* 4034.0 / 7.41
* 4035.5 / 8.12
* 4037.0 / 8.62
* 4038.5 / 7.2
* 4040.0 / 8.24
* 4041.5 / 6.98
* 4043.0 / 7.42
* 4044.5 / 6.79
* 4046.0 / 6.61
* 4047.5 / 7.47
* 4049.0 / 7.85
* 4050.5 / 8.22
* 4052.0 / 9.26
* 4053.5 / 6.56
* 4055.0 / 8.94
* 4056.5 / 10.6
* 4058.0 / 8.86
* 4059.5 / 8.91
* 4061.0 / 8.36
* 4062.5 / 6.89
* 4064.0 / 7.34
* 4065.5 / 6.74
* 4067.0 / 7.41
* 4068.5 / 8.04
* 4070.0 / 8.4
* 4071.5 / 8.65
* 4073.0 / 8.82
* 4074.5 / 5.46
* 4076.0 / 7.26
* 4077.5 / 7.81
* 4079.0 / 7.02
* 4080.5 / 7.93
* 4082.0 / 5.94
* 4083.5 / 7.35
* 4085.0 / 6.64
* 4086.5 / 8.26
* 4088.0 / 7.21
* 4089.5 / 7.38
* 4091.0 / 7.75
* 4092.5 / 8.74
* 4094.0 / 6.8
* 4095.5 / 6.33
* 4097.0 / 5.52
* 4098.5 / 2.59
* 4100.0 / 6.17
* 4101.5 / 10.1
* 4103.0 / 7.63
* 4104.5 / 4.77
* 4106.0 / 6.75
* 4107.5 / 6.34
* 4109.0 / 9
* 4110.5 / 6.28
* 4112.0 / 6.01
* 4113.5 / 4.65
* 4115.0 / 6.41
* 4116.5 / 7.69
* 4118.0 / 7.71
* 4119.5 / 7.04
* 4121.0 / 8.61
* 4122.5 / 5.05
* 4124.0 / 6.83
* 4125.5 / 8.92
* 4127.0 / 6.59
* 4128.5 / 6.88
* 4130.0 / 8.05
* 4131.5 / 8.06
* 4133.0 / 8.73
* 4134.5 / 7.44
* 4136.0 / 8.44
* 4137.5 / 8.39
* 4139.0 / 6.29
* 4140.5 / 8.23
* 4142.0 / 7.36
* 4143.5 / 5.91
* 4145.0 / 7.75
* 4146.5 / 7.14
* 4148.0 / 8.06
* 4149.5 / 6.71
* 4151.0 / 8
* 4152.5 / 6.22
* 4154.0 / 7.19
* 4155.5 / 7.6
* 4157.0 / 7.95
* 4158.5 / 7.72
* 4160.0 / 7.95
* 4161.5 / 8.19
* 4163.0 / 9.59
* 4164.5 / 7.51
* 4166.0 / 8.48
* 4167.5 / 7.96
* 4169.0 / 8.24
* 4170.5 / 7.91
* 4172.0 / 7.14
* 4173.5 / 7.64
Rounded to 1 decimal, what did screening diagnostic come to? 1.5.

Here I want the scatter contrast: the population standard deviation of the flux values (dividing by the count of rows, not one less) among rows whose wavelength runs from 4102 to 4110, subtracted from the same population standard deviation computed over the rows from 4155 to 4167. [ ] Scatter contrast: -0.8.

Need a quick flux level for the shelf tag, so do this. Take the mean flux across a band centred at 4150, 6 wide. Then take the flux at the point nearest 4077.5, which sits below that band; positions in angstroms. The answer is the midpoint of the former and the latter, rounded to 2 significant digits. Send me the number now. 7.5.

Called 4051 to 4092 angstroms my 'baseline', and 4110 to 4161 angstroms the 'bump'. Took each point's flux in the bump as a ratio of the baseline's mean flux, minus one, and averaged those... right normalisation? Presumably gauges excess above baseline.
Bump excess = -0.062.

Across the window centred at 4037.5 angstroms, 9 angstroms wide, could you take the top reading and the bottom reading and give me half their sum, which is 7.80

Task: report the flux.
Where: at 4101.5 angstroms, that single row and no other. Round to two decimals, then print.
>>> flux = 10.10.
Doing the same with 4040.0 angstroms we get 8.24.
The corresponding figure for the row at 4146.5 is 7.14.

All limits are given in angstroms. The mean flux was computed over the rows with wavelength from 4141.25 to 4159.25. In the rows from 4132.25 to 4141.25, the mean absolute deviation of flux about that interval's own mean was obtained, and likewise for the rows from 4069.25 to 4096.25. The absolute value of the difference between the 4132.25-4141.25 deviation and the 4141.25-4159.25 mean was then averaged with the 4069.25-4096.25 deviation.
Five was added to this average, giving 8.68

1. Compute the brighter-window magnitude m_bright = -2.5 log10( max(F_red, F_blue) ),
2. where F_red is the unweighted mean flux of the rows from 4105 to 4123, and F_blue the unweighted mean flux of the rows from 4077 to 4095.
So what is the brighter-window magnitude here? -2.17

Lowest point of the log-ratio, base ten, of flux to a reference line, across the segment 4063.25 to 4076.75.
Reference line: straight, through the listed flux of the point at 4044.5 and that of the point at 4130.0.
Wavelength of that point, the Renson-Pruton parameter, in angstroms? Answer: 4074.5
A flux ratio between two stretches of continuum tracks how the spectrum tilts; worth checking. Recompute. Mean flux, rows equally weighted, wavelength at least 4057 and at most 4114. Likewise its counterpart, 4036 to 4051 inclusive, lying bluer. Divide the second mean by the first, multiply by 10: 10.5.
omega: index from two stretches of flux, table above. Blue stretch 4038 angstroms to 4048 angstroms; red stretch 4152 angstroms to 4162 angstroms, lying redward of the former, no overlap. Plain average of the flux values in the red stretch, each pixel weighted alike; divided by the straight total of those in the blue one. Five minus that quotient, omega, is 4.85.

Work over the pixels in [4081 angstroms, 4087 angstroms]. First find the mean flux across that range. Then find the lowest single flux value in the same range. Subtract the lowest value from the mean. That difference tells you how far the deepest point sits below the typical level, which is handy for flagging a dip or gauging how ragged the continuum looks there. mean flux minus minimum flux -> 1.1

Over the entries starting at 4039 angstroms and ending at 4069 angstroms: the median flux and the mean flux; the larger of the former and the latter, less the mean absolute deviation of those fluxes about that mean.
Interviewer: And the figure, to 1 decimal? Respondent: 7.0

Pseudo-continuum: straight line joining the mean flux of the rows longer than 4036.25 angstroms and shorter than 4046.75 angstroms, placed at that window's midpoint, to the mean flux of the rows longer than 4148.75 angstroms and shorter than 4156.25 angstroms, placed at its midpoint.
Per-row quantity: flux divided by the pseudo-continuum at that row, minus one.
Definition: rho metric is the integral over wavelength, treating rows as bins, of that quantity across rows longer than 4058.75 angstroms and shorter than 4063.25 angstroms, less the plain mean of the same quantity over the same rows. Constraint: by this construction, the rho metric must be 0.33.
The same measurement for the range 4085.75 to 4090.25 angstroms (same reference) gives 0.15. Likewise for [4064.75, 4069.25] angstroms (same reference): 0.02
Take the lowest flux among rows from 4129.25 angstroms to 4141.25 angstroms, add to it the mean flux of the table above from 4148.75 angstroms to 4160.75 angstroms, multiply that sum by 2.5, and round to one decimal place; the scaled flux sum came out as 34.3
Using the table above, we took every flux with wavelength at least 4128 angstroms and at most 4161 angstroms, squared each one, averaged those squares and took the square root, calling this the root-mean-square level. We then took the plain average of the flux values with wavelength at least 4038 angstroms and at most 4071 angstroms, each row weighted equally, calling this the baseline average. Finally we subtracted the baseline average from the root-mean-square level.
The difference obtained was -0.3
